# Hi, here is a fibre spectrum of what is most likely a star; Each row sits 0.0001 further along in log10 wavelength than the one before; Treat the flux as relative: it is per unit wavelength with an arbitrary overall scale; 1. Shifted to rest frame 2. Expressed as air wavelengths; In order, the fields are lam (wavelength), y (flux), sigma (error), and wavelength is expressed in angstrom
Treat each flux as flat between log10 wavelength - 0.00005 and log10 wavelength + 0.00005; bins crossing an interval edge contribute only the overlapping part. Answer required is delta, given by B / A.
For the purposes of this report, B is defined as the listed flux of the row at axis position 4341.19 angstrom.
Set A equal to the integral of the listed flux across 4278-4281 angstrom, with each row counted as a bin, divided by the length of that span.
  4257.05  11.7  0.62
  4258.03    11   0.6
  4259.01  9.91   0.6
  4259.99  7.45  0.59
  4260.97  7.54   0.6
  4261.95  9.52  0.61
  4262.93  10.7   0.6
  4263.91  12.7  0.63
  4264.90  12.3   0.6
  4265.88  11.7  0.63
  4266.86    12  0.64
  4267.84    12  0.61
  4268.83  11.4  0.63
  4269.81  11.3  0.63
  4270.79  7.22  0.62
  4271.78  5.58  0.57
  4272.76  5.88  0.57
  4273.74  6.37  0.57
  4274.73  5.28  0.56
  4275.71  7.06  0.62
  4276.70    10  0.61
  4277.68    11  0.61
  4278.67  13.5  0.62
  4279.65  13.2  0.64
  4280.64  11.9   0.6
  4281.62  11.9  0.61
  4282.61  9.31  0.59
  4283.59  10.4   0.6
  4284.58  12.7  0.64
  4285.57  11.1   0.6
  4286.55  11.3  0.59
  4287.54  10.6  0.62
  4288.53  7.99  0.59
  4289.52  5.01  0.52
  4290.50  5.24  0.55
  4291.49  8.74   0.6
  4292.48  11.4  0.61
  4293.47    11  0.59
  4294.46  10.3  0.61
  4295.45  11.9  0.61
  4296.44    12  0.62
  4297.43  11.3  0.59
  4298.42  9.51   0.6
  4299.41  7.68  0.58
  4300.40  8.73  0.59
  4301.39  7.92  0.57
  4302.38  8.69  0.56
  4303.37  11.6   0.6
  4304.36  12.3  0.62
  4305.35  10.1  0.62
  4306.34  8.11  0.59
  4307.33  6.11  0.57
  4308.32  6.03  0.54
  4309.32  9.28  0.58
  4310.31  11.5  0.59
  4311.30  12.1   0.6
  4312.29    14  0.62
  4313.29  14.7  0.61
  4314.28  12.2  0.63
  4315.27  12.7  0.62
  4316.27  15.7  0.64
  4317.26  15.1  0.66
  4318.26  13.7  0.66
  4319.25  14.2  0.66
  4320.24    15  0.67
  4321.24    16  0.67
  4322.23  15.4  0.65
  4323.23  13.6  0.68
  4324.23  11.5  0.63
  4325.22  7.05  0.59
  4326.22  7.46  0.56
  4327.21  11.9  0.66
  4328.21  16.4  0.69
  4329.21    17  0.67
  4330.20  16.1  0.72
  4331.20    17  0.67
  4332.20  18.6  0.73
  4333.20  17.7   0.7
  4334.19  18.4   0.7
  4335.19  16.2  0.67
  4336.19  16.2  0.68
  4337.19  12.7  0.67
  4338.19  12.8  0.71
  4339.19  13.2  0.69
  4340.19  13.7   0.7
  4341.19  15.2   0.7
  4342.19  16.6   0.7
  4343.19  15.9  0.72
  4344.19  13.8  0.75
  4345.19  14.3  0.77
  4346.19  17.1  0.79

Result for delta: 1.2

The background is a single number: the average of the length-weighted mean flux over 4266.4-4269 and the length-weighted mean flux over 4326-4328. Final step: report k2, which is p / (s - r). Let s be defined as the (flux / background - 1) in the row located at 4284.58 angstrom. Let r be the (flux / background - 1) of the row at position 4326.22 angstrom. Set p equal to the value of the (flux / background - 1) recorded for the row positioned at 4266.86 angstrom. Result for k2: 0.1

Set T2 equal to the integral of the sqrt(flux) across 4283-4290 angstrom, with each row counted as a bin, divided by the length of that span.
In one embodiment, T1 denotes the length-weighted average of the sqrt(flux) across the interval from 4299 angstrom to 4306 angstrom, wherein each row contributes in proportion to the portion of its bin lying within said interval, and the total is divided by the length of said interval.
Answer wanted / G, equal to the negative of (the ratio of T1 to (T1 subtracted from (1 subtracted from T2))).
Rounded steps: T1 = 3.08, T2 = 3.1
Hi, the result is 3.2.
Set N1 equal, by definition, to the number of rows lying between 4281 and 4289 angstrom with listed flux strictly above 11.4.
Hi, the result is 2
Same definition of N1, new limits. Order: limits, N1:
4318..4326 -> 7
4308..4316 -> 6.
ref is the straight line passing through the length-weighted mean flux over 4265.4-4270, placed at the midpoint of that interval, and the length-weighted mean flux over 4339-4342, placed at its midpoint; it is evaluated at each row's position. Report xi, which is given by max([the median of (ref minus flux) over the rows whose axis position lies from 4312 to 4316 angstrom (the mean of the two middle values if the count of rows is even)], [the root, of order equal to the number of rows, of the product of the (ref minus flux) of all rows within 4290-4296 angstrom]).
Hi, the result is 2.2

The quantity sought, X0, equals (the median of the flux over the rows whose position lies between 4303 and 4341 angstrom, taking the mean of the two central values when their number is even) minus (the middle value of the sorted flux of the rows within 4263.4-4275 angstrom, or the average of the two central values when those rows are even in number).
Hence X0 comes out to 2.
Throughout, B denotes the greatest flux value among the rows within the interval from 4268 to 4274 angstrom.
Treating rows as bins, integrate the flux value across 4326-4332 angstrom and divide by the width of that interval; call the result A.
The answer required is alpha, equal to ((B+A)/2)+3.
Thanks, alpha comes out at 16.1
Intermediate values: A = 14.8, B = 11.4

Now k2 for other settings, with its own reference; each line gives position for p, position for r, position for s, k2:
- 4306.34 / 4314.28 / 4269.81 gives 3.7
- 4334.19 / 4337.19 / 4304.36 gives -17.5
